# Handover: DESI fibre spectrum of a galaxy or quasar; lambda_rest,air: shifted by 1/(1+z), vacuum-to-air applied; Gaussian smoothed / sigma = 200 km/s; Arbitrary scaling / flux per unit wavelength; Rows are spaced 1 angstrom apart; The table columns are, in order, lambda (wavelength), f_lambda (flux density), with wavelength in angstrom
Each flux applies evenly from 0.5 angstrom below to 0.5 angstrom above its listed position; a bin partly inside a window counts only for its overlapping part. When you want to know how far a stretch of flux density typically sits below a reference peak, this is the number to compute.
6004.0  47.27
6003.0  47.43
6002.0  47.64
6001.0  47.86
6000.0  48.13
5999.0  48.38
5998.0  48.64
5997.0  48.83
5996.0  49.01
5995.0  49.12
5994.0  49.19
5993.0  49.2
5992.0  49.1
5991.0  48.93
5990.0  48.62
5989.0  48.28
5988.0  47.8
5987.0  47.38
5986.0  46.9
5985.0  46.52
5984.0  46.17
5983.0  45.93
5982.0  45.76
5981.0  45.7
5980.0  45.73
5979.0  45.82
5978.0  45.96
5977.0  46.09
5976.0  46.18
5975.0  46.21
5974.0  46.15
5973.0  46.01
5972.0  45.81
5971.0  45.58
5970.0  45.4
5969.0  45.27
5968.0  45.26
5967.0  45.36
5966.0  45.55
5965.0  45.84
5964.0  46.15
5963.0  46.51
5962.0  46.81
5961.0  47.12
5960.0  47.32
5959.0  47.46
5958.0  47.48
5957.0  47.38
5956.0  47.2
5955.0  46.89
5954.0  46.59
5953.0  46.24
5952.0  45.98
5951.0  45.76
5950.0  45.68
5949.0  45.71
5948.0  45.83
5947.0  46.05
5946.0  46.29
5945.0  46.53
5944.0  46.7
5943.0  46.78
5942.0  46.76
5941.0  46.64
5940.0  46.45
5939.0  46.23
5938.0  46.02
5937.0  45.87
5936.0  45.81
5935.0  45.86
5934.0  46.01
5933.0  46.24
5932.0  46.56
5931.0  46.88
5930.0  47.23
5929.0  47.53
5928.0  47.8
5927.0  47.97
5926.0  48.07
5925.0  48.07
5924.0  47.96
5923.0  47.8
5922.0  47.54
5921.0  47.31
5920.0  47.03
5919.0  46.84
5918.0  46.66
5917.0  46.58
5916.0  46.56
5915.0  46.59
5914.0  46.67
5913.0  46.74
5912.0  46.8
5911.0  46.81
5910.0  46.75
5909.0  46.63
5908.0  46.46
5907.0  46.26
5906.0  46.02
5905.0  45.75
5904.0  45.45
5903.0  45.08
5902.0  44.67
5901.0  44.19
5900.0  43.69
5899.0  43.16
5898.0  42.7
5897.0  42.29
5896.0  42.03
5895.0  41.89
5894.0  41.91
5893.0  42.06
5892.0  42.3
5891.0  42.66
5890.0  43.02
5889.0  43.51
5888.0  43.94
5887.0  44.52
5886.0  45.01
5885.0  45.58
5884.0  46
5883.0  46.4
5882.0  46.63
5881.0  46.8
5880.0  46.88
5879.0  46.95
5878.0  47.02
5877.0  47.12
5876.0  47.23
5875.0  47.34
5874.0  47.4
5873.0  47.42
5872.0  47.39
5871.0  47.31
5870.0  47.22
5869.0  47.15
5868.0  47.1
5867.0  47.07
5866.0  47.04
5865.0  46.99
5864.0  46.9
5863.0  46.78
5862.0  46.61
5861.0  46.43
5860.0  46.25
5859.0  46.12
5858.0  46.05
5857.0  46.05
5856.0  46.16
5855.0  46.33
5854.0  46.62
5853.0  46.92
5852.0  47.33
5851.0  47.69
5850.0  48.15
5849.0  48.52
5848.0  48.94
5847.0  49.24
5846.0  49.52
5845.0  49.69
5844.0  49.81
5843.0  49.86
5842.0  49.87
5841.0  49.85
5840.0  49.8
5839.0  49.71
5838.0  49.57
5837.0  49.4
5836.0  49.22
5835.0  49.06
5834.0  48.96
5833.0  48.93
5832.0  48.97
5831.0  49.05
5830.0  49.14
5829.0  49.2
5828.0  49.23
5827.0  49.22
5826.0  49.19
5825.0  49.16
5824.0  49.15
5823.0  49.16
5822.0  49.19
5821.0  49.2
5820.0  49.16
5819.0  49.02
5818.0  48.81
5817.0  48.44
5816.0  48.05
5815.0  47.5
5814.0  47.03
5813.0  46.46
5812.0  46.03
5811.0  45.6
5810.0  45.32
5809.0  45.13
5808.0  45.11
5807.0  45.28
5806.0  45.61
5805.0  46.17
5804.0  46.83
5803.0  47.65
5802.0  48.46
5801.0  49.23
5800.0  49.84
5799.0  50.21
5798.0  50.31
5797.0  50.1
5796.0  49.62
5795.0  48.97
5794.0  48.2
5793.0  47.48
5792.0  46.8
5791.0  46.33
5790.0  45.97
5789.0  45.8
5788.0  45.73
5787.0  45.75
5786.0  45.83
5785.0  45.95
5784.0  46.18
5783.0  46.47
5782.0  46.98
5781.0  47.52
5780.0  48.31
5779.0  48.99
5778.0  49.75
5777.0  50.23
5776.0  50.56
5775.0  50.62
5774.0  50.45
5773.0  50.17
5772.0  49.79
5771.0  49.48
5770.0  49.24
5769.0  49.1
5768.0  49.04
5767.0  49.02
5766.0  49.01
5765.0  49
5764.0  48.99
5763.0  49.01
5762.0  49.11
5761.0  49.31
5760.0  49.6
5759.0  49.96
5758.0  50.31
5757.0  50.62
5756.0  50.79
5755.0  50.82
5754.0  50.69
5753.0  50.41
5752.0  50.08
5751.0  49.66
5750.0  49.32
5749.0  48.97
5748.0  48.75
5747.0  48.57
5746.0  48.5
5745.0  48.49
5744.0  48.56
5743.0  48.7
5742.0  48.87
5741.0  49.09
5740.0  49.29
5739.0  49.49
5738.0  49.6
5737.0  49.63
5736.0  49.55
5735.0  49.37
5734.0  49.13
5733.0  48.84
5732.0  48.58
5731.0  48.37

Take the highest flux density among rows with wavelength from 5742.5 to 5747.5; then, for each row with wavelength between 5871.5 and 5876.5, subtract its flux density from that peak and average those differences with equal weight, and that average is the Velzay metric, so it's 1.3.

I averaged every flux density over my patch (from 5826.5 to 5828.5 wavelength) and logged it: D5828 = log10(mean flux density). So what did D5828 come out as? 1.69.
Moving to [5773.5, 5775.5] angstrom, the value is 1.70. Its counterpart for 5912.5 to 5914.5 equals 1.67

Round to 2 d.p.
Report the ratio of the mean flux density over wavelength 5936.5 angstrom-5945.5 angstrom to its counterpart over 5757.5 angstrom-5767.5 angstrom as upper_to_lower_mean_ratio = 0.94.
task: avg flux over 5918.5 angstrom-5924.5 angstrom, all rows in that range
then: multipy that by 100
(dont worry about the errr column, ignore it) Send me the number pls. 4741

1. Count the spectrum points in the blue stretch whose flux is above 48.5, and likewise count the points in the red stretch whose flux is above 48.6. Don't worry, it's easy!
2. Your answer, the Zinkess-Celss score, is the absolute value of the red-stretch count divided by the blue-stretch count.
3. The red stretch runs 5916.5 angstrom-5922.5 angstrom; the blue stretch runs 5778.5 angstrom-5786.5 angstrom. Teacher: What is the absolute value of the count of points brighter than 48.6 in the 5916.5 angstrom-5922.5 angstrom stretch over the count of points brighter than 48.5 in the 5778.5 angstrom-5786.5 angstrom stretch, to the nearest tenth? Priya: 0.0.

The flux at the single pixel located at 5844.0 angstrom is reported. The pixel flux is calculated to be 49.81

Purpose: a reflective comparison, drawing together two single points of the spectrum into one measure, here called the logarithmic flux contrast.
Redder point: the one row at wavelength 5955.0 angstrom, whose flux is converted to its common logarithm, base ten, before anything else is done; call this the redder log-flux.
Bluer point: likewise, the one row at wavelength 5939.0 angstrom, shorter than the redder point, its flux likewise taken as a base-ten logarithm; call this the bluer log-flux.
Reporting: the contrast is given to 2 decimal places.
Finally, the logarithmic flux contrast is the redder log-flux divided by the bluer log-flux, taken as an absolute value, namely 1.00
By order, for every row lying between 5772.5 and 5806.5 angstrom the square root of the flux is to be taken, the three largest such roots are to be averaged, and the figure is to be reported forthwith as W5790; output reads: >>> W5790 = 7.11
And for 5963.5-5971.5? 6.77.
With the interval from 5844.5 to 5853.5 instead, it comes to 7.03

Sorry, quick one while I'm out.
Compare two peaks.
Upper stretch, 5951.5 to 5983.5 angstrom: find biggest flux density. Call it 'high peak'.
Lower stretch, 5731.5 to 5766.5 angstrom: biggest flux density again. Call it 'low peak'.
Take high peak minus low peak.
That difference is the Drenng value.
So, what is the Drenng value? -3.3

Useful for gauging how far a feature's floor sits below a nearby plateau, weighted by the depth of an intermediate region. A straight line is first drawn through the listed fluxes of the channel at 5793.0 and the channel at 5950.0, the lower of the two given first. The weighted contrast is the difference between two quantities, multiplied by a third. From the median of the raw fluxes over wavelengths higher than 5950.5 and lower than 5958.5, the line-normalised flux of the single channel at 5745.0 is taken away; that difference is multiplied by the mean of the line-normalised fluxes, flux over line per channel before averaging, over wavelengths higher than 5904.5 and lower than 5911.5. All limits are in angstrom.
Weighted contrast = 45.9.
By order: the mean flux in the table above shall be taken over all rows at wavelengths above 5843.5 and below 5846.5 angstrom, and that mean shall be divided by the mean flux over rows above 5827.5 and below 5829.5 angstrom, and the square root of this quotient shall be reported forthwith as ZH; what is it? 1.005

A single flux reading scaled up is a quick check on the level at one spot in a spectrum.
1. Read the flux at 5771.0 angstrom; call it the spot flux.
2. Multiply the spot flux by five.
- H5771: 247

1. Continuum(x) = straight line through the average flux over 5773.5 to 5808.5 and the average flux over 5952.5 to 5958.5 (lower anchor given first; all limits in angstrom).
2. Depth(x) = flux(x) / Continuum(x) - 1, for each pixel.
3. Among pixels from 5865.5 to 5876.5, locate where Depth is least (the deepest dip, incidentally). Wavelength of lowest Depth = 5866.0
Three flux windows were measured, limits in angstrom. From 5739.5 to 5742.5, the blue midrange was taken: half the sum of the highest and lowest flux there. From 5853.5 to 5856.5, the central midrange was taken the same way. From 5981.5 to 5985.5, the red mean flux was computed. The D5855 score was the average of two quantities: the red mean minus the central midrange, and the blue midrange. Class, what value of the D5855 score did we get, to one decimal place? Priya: 24.4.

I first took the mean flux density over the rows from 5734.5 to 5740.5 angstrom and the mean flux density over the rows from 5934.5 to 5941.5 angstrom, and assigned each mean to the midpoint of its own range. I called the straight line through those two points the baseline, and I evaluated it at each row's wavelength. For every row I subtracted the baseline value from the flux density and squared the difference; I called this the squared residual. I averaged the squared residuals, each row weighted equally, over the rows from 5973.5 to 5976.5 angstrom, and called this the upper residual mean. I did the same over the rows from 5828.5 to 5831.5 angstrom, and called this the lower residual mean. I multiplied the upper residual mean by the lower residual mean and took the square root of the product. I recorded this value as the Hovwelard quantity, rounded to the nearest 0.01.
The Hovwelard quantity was 0.81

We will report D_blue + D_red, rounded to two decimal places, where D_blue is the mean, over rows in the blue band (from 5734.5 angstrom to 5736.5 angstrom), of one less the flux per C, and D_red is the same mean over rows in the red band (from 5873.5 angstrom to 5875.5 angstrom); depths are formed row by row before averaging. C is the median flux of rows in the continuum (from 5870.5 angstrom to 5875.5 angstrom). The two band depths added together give -0.04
